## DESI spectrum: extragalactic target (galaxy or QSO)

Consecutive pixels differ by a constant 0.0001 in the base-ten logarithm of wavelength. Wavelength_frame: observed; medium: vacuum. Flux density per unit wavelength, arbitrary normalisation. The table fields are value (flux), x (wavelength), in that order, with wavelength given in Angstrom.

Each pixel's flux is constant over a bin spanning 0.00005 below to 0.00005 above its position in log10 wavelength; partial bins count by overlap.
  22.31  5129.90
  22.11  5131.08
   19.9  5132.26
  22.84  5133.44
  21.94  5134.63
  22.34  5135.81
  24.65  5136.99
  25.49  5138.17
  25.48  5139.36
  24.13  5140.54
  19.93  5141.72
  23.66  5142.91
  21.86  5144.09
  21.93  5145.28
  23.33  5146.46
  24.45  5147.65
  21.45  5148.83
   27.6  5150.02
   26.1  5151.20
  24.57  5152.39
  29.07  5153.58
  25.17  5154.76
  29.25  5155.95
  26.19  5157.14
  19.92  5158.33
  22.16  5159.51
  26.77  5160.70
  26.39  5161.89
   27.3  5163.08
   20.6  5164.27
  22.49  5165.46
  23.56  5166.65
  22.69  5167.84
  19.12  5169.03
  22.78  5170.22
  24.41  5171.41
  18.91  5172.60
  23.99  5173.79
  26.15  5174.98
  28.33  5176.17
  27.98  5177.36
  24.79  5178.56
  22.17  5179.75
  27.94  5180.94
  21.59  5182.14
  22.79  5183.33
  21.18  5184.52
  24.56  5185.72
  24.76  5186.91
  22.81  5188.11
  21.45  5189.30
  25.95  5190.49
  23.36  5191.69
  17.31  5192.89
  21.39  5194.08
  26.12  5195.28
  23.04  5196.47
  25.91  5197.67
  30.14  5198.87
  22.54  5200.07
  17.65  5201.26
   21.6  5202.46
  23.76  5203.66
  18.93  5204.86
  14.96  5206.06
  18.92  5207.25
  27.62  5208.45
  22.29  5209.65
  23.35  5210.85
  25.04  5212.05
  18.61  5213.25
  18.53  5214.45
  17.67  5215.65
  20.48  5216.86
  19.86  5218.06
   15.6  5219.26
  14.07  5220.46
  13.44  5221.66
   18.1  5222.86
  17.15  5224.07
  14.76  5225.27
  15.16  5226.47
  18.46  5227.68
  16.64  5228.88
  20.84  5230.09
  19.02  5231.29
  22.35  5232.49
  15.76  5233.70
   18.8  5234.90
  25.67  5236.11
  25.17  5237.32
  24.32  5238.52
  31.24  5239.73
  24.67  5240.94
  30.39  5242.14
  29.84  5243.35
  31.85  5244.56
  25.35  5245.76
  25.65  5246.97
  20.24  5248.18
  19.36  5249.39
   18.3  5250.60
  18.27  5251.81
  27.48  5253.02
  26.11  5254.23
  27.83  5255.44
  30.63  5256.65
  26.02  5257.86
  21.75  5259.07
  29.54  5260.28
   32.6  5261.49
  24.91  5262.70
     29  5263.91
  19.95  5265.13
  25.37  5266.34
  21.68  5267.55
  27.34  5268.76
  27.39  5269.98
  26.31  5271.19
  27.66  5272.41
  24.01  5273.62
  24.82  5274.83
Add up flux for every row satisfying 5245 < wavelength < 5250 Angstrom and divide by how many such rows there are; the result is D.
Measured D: 23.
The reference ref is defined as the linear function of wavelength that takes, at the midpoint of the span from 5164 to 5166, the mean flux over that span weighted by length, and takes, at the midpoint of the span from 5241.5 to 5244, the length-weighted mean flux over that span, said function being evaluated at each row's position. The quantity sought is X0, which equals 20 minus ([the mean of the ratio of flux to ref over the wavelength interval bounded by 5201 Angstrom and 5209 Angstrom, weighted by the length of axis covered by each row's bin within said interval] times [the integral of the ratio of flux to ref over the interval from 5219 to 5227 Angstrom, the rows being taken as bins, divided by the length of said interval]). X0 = 19.6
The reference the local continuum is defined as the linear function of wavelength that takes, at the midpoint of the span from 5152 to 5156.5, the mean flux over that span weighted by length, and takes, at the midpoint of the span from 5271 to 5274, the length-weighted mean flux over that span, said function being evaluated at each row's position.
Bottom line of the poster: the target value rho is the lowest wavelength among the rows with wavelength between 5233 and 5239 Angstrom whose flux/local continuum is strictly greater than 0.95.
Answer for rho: 5236.11 Angstrom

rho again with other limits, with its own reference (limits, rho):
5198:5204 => 5198.87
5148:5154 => 5150.02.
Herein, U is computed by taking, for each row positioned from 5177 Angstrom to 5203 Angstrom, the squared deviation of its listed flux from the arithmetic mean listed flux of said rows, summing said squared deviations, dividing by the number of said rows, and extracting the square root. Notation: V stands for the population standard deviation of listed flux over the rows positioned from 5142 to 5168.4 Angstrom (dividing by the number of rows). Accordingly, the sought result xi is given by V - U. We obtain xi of -0.4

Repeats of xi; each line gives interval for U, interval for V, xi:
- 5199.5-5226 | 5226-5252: 1.4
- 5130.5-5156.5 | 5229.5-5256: 2.1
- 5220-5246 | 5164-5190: -3.2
